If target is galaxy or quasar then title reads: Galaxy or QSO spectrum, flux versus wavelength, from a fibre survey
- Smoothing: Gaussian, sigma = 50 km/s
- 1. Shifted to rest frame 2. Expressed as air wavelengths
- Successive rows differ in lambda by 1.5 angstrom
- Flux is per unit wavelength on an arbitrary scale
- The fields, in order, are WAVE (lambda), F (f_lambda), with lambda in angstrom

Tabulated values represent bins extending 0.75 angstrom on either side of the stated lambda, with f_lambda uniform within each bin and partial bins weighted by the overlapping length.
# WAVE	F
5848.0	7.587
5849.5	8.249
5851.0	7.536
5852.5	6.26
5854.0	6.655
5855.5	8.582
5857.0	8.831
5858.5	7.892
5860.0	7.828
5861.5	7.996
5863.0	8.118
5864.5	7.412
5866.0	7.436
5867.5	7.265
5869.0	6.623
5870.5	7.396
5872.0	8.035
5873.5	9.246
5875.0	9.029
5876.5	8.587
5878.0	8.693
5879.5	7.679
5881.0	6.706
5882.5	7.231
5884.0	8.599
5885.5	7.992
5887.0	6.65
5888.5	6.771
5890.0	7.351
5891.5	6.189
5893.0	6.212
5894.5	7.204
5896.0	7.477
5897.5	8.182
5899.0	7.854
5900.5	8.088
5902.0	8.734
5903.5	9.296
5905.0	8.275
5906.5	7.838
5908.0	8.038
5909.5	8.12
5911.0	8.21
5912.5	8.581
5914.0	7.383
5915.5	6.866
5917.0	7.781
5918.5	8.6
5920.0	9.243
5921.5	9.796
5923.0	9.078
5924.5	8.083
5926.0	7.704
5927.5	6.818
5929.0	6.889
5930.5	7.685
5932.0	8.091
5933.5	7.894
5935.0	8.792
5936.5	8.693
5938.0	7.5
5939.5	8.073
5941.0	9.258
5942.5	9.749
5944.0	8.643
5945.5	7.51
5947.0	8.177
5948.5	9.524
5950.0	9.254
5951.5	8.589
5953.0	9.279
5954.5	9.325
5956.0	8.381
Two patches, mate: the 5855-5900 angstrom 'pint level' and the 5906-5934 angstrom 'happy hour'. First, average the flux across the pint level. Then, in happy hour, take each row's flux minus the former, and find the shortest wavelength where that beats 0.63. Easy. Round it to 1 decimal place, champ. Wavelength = 5912.5 angstrom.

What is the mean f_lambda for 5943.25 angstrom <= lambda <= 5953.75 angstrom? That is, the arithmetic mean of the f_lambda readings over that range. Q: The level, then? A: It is 8.7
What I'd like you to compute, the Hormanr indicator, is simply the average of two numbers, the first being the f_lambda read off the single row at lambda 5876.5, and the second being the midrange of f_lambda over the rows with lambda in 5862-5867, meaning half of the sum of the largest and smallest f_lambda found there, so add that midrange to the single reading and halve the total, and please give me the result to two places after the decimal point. 8.18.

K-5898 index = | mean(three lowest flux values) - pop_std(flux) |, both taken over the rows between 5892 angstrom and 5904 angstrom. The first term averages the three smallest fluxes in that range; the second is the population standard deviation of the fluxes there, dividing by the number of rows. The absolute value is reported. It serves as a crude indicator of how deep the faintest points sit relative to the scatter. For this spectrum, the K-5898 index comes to 6.1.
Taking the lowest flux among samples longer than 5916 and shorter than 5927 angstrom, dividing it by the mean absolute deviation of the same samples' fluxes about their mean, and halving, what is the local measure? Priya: 5.9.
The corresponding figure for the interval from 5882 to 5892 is 5.0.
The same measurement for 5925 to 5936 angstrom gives 7.0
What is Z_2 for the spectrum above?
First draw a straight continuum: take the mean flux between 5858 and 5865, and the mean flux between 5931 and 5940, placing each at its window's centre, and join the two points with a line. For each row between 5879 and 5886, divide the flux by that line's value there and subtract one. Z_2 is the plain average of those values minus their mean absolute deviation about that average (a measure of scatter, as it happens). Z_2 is -0.11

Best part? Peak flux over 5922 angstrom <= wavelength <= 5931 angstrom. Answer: 9.078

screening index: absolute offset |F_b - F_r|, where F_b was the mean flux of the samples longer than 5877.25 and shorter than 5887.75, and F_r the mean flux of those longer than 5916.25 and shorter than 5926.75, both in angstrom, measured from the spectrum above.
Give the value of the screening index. 1.0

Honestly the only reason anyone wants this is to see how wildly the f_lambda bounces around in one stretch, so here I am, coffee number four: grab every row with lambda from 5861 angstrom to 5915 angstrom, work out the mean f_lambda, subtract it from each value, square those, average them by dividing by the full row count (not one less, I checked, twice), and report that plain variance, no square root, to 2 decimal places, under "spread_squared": 0.62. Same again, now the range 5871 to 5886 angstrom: 0.58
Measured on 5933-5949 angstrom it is 0.54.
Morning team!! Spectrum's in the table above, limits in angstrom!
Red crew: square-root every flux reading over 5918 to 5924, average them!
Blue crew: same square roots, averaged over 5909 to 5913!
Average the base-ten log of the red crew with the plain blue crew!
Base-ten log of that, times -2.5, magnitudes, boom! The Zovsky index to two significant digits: -0.56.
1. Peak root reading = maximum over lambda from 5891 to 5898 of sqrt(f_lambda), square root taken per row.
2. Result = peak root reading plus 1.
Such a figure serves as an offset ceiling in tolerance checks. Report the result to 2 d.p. 3.86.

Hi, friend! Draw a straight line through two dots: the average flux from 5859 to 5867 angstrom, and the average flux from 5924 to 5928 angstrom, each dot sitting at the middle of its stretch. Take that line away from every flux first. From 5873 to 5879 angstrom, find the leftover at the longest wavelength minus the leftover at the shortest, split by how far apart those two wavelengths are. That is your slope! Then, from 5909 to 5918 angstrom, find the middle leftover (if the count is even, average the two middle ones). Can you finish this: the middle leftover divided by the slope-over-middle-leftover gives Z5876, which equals -1.1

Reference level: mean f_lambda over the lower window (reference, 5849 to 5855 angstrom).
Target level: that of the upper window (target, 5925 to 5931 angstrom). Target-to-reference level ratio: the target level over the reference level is 1.01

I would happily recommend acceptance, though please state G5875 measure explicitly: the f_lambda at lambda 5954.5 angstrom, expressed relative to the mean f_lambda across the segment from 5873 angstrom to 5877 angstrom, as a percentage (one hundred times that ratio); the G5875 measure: 104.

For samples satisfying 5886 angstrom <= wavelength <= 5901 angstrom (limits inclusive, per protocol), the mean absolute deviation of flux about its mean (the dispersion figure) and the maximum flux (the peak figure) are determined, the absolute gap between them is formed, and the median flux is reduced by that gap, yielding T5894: -0.31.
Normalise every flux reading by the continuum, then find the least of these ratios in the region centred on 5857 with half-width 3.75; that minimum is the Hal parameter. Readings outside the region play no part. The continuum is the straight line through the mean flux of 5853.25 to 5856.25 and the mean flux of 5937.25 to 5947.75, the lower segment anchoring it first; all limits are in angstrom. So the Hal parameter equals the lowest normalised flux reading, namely 0.87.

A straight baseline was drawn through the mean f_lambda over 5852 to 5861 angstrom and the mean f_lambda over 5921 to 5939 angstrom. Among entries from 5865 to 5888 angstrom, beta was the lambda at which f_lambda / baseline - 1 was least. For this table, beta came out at 5887.0 angstrom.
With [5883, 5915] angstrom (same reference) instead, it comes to 5891.5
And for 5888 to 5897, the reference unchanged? 5891.5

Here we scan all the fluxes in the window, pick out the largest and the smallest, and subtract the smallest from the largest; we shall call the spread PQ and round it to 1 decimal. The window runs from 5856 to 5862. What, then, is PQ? 1.0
